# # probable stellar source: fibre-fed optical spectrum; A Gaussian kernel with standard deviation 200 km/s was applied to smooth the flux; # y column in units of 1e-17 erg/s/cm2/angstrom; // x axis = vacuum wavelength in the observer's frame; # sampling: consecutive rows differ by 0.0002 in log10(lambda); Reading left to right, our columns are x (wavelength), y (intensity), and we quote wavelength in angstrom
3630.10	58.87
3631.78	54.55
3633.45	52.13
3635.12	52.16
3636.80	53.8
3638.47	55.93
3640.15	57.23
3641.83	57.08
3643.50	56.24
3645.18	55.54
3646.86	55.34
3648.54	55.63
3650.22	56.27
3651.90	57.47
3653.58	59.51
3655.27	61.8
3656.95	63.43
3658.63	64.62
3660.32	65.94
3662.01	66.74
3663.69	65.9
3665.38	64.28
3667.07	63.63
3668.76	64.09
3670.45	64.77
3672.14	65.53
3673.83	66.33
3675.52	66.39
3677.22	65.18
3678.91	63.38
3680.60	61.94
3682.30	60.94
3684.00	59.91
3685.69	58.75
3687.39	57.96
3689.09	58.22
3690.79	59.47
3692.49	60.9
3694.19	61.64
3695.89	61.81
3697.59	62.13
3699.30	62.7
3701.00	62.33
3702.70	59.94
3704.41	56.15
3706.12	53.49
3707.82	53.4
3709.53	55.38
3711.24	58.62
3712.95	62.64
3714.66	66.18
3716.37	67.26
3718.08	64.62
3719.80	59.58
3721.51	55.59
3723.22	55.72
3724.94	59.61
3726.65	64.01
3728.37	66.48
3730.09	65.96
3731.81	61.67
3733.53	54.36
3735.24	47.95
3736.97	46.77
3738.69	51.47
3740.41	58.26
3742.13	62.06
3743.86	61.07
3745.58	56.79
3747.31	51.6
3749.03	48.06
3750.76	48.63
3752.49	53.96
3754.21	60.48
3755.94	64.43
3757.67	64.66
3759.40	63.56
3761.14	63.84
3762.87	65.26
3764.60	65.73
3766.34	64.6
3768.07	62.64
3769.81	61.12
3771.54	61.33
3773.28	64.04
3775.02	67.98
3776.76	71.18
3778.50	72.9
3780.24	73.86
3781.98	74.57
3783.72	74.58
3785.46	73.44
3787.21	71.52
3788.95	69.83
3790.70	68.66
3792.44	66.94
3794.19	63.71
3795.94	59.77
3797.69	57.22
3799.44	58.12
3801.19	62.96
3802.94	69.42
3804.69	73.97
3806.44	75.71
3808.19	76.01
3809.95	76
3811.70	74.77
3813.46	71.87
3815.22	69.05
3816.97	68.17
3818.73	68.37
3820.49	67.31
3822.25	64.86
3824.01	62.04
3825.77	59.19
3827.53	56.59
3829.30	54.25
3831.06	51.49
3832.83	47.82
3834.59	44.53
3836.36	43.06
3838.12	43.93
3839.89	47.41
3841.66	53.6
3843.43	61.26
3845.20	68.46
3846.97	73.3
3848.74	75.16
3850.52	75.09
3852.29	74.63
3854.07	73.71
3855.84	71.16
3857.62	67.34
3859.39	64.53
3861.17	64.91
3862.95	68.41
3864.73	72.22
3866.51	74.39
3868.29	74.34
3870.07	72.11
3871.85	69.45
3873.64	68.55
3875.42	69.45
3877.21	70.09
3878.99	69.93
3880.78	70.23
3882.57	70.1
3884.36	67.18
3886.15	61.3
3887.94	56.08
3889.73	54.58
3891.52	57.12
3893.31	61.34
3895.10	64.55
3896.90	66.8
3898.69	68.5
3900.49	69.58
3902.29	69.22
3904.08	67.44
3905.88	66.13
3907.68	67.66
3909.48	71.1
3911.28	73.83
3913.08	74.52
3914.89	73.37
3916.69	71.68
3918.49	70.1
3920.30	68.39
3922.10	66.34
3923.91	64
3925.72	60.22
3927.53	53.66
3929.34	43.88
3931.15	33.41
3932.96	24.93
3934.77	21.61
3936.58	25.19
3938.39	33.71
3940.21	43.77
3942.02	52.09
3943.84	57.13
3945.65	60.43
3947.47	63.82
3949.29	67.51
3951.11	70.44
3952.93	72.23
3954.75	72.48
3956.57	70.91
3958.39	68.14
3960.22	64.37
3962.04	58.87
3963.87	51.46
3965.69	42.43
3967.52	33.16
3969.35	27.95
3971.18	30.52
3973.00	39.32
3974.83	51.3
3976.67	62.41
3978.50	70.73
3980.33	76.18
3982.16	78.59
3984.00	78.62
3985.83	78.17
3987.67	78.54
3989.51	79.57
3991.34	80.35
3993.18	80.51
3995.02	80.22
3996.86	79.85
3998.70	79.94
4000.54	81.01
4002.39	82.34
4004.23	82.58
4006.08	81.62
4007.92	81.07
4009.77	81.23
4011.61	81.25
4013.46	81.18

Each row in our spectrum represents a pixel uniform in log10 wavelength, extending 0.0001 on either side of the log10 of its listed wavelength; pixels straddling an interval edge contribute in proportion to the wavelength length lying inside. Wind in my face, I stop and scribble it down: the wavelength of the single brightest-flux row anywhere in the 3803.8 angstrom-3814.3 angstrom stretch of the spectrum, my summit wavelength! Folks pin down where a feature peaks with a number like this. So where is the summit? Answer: 3808.19 angstrom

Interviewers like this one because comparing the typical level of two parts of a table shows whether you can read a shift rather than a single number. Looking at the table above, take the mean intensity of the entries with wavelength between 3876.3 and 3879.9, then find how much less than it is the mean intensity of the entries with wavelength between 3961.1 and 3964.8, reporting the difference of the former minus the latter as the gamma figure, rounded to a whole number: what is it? 15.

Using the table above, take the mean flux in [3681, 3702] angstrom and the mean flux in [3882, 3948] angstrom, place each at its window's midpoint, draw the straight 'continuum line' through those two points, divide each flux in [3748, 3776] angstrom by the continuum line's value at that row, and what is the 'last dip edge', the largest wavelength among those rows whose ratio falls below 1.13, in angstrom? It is 3773.28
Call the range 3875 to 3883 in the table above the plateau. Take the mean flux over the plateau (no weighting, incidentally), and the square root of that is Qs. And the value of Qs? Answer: 8.36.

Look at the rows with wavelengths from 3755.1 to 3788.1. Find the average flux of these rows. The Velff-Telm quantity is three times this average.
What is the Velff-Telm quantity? 202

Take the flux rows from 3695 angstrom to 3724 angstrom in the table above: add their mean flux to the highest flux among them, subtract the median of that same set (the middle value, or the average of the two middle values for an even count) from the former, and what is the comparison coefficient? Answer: 67.2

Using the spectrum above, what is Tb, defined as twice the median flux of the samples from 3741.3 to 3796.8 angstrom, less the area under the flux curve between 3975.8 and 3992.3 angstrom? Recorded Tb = -1125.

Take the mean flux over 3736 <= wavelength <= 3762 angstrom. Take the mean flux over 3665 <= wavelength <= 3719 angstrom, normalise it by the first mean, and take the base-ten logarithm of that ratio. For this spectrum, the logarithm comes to 0.033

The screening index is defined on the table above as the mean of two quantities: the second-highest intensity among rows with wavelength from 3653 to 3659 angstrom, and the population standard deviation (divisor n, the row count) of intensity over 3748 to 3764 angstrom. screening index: 35.0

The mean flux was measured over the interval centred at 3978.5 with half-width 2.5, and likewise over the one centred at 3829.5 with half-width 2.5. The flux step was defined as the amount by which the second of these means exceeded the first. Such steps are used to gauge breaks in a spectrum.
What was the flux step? -16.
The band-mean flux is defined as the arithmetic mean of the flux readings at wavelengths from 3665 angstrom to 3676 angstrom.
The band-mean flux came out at 65.0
